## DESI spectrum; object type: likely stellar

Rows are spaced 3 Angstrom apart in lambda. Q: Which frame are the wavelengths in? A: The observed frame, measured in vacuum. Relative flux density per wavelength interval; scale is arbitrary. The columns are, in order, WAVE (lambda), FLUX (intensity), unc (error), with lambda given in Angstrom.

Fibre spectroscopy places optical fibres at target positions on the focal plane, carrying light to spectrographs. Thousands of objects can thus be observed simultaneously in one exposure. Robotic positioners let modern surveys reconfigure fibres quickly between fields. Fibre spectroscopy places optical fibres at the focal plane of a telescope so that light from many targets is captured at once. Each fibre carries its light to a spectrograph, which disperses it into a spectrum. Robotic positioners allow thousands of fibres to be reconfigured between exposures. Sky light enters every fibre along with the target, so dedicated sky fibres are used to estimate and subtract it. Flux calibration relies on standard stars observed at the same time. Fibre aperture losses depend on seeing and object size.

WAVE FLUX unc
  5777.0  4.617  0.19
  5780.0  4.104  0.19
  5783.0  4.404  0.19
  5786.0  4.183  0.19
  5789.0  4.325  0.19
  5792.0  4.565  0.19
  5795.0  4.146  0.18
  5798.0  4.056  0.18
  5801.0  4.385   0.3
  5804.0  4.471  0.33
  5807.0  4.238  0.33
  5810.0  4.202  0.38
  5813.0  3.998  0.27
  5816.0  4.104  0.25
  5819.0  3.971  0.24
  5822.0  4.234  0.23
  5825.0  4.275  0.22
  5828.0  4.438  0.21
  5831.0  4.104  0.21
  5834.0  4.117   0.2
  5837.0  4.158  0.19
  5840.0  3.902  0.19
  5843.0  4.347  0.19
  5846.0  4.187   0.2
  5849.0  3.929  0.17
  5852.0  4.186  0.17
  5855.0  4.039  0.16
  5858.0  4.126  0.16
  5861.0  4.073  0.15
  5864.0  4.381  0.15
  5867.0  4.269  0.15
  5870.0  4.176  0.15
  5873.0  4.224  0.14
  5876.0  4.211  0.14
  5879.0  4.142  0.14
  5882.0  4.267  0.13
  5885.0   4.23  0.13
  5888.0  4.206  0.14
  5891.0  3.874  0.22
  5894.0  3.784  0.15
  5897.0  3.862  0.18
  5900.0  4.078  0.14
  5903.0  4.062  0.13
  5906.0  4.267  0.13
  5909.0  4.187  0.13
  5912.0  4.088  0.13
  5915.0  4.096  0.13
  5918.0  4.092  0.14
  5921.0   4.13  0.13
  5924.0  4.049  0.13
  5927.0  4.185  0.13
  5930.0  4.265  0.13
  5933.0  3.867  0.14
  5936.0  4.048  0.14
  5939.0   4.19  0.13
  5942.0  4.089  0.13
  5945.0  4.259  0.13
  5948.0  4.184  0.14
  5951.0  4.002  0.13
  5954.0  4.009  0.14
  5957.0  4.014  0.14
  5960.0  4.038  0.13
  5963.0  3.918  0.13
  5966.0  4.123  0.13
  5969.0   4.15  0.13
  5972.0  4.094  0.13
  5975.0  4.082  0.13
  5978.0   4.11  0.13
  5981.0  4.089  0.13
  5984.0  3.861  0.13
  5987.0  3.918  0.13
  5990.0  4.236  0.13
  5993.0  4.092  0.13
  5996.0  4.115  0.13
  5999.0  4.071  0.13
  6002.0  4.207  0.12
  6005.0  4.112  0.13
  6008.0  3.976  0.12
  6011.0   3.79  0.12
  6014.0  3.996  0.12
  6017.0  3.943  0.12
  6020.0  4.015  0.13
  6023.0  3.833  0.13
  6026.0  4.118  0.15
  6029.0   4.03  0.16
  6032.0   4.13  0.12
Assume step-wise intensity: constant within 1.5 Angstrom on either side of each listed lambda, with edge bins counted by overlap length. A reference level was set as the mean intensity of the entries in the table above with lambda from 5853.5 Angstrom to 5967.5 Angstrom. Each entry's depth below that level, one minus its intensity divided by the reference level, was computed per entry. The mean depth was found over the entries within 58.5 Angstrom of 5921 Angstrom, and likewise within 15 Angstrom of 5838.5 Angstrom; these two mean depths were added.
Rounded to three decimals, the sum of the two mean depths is -0.014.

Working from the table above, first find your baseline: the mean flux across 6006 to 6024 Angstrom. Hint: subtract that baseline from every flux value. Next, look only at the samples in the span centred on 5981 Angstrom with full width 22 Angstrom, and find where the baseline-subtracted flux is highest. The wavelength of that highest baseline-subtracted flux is 5990.0 Angstrom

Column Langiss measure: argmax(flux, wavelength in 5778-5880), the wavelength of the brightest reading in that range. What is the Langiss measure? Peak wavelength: 5792.0 Angstrom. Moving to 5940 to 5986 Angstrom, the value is 5945.0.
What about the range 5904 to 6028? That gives 5906.0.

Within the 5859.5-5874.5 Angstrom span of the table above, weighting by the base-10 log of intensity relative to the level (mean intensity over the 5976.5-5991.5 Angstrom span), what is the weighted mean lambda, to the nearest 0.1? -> 5867.3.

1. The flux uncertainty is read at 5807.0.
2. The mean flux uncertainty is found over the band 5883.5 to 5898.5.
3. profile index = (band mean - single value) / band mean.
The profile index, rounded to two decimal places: -1.01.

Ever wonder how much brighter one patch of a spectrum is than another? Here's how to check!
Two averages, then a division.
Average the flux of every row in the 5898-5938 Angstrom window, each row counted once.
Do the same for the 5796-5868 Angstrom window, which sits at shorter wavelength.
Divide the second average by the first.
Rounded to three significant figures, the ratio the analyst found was 1.02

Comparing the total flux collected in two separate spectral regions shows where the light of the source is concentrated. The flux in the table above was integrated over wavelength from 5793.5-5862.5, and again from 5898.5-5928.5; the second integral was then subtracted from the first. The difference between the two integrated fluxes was 163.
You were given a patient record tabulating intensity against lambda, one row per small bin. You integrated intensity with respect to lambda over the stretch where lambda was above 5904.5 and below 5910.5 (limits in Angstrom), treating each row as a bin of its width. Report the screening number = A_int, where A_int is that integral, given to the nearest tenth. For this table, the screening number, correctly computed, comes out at 25.4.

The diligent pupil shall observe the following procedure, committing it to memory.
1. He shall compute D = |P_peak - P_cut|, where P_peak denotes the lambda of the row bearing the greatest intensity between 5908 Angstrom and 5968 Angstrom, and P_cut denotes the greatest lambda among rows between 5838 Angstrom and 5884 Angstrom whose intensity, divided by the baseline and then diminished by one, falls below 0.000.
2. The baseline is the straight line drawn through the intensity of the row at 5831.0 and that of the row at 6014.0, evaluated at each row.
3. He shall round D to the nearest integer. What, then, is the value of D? 69 Angstrom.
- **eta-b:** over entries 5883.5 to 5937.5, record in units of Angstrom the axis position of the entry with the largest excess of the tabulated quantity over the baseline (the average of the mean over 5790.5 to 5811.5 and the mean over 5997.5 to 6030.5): 5906.0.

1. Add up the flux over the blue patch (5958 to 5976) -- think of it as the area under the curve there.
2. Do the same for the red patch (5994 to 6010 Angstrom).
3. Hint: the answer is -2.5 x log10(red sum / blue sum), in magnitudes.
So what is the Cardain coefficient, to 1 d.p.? 0.2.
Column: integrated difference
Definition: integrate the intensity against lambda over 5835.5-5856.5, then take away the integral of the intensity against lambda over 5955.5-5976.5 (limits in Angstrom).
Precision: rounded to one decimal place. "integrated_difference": 1.0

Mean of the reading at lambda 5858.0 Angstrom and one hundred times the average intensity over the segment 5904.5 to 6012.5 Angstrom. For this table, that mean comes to 206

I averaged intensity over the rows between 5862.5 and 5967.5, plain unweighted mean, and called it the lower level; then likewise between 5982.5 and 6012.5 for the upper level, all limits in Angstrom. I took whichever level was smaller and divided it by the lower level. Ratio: 0.98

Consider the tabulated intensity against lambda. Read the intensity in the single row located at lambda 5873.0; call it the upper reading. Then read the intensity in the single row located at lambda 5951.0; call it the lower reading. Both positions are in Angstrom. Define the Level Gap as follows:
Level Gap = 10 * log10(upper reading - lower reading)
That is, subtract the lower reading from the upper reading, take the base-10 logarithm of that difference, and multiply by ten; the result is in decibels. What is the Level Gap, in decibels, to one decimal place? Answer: -6.5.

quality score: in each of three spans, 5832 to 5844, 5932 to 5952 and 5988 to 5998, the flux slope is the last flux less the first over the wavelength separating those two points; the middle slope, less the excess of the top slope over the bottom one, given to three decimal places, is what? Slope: 0.053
